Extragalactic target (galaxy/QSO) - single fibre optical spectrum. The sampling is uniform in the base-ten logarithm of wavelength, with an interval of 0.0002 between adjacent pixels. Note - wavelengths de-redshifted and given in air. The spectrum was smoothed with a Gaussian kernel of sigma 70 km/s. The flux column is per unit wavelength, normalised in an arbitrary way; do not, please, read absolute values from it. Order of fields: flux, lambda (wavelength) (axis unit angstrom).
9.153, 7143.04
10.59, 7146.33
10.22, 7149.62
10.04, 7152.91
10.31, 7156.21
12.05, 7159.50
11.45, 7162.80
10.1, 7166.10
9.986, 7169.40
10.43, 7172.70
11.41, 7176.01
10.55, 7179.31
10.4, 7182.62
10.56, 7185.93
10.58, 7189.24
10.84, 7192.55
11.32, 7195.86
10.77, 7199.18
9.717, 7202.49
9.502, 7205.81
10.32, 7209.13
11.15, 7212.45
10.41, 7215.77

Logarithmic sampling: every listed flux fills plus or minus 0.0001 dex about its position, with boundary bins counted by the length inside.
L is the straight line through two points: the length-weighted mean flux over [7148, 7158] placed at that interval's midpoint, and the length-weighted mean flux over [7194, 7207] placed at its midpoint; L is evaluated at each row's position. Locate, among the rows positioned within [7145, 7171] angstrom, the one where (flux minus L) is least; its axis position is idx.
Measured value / 7169.40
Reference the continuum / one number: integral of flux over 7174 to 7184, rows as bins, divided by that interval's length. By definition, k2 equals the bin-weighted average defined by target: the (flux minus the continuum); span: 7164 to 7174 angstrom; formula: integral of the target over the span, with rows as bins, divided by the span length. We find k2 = -0.6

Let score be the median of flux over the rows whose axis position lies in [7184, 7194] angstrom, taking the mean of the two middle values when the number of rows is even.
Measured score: 10.6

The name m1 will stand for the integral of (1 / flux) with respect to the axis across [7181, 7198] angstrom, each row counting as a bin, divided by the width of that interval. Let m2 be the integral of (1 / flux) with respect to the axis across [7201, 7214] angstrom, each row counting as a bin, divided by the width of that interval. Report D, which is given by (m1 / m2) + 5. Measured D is 5.94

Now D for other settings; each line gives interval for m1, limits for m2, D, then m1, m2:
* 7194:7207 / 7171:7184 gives 6.04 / 0.0970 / 0.0936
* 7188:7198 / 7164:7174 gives 5.94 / 0.0916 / 0.0980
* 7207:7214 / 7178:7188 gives 5.99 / 0.0941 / 0.0952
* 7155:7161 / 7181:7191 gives 5.94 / 0.0897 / 0.0951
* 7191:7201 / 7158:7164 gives 6.07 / 0.0914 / 0.0850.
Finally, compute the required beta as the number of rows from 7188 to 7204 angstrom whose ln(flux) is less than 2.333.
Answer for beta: 1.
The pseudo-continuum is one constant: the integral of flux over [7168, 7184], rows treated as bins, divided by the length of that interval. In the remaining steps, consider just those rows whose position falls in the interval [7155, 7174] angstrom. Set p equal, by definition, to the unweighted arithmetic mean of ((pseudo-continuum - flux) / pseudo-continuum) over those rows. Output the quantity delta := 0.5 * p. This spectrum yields -0.007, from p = -0.015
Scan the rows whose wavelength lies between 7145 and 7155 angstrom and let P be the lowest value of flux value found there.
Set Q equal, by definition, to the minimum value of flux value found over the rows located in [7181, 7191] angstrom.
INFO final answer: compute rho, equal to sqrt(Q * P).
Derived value 10.2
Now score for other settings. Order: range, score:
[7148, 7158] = 10.2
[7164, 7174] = 10.1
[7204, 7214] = 10.3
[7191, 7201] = 10.8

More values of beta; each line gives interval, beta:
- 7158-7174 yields 2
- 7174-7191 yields 0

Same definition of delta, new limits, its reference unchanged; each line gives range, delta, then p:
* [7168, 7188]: 0.000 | 0.001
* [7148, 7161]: -0.004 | -0.008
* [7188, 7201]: -0.015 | -0.029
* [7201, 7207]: 0.045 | 0.091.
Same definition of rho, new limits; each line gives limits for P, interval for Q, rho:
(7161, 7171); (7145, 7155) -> 10.0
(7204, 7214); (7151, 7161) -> 9.8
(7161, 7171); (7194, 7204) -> 9.9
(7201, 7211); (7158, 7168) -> 9.8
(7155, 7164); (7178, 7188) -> 10.4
